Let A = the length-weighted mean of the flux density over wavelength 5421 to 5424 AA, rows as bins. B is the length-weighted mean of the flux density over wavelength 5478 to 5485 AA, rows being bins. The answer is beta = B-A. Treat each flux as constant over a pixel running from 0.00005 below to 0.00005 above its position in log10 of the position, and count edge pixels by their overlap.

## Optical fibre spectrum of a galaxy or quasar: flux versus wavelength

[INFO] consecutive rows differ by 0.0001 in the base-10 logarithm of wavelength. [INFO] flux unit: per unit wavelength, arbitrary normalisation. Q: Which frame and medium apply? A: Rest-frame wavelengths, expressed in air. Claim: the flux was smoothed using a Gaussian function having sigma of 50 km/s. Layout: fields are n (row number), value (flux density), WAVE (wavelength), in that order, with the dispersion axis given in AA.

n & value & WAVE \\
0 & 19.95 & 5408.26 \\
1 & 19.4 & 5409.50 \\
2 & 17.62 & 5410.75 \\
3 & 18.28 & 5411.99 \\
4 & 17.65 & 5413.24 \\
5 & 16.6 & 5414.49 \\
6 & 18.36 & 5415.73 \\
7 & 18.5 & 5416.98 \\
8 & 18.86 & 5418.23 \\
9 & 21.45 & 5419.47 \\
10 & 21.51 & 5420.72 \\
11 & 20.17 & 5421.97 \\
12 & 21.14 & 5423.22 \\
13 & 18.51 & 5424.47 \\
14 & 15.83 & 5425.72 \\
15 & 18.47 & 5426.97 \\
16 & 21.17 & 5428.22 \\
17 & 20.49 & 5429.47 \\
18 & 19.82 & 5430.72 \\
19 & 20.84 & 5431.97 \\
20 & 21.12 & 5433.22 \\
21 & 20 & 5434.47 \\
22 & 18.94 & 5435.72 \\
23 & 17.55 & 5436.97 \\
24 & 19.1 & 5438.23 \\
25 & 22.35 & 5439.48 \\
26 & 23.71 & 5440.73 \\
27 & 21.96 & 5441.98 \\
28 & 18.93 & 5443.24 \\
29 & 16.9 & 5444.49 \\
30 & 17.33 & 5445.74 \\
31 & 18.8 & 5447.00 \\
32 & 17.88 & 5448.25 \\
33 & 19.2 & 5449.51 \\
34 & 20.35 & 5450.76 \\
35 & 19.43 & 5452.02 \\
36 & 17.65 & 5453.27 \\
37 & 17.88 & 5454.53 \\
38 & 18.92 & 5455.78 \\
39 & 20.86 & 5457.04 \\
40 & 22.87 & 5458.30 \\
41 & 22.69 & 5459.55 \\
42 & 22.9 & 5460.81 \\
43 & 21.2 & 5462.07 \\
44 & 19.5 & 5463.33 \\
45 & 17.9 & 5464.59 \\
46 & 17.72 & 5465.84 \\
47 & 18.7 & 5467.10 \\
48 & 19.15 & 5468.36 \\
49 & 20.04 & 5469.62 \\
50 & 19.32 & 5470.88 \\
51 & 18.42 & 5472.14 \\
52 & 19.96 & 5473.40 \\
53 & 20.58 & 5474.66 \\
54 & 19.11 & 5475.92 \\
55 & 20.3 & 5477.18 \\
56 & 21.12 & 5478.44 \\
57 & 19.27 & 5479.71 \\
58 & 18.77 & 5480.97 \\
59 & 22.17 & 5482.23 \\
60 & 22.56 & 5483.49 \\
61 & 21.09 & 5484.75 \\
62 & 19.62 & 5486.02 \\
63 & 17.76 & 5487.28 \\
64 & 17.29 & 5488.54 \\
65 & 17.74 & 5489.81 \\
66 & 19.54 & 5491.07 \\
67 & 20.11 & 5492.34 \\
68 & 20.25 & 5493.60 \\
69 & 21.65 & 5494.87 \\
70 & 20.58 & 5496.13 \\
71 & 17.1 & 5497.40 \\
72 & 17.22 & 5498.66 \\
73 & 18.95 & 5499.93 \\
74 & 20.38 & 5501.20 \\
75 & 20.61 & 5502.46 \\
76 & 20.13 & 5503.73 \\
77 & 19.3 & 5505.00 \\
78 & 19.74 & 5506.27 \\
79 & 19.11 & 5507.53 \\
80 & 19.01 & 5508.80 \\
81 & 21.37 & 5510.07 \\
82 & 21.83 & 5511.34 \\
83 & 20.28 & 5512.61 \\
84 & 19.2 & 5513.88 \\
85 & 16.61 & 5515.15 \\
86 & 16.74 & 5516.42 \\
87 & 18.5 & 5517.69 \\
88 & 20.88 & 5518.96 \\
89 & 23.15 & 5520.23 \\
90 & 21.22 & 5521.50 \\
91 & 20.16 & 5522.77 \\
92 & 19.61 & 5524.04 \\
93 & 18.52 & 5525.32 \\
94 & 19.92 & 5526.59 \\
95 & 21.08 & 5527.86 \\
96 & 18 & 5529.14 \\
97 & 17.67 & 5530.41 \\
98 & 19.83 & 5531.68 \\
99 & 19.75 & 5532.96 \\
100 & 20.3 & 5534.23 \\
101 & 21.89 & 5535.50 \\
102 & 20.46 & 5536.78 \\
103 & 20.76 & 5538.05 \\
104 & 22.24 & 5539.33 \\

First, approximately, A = 20.6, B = 20.8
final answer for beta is 0.2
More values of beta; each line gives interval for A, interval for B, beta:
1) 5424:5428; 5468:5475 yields 1.6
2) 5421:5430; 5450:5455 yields -0.6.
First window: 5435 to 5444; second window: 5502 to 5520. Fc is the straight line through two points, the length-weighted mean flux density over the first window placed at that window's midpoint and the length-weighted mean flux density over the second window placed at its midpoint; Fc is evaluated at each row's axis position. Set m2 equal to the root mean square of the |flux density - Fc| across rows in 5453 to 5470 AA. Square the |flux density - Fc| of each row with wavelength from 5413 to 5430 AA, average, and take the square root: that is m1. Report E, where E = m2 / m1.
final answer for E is 0.86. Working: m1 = 2.20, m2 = 1.9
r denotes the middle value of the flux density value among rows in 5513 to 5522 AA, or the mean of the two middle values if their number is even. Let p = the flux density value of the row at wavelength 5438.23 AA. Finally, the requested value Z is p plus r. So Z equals 38.3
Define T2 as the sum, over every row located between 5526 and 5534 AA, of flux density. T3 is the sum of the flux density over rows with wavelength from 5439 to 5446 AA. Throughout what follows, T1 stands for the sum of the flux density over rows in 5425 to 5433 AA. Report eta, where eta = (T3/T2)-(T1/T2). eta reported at 0.039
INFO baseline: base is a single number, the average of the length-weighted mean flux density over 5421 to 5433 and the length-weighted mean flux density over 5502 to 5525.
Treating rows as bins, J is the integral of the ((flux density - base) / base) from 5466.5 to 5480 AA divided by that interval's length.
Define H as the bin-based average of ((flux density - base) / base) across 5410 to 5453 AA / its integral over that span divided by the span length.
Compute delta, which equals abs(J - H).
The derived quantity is 0.014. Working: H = -0.020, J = -0.006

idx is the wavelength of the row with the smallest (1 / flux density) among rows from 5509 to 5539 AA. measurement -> 5520.23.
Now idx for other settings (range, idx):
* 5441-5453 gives 5441.98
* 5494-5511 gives 5494.87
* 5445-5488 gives 5460.81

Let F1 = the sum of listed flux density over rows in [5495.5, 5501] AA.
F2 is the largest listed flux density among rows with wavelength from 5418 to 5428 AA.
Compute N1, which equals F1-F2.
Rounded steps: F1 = 74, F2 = 21.51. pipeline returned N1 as 52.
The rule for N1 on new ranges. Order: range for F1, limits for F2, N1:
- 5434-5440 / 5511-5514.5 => 76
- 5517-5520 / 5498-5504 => 19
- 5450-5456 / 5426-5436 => 73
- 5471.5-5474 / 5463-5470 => 18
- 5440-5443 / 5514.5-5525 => 23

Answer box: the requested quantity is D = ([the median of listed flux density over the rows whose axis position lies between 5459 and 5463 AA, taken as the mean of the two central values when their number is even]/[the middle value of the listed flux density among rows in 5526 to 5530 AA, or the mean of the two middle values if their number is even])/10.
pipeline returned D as 0.114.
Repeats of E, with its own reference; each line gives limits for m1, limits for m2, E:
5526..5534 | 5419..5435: 1.36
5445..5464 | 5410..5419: 1.40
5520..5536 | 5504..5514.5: 0.68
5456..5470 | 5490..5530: 0.83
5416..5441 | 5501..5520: 0.78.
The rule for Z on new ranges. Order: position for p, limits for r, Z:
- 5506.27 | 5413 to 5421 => 38.2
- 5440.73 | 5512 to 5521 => 42.9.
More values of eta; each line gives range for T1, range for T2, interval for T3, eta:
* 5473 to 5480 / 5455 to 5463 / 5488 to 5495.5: -0.029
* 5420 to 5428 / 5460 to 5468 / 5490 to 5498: 0.031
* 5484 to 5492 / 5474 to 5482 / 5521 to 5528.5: 0.063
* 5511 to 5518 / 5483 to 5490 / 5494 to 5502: 0.023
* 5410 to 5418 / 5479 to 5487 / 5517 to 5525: 0.134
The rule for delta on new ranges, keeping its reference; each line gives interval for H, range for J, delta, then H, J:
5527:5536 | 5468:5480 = 0.000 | 0.000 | -0.001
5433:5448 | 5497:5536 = 0.001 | -0.006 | -0.007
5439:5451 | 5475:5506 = 0.001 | -0.004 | -0.003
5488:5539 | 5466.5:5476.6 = 0.013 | -0.004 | -0.018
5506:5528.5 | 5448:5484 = 0.003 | 0.003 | 0.006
